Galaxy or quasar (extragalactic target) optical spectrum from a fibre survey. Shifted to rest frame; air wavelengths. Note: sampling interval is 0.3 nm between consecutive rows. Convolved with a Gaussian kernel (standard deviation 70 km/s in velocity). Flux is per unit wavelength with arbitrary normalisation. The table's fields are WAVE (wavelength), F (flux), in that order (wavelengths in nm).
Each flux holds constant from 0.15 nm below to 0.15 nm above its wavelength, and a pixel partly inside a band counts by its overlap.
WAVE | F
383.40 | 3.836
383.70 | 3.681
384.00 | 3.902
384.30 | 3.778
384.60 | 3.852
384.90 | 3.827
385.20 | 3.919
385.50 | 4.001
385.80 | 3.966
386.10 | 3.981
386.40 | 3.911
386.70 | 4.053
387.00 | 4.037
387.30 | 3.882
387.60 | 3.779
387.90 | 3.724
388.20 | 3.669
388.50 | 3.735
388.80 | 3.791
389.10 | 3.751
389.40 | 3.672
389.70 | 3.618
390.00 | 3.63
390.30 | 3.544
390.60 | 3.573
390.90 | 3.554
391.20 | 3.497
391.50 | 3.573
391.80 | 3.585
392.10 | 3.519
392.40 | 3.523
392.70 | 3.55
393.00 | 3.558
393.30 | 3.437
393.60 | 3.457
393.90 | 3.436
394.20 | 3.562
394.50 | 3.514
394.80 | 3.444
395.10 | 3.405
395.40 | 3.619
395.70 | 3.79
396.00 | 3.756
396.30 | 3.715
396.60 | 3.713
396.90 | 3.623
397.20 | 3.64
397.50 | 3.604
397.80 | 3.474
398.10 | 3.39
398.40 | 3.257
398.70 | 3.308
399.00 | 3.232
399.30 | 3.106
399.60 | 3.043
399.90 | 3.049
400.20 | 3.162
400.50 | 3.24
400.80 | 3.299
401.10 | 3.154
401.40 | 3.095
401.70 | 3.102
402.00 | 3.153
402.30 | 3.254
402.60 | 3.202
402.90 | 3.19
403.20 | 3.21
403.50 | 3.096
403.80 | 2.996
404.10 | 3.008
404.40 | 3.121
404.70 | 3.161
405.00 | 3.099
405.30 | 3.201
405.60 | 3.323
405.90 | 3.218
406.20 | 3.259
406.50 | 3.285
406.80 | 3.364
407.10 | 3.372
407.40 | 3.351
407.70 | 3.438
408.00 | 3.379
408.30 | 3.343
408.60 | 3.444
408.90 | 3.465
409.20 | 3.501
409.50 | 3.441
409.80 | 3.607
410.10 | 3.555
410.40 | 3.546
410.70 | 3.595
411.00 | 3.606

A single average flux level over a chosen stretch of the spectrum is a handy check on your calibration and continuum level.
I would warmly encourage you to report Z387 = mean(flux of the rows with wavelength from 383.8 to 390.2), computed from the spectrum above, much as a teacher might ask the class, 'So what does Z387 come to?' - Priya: 3.8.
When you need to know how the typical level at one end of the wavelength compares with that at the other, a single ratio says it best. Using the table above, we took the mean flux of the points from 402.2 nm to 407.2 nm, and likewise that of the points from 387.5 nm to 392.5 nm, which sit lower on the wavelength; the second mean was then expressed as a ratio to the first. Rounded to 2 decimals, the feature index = 1.14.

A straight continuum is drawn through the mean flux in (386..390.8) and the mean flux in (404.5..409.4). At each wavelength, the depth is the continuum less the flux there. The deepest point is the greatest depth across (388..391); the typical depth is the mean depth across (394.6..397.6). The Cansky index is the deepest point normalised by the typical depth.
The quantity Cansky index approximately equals -3.9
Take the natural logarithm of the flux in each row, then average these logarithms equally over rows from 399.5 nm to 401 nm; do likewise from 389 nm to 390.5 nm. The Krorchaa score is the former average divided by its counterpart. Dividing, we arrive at 0.89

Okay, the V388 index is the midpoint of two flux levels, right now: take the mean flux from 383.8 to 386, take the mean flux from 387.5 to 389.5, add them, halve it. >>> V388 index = 3.81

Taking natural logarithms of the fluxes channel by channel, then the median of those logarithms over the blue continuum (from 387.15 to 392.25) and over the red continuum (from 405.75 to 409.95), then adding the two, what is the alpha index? 2.51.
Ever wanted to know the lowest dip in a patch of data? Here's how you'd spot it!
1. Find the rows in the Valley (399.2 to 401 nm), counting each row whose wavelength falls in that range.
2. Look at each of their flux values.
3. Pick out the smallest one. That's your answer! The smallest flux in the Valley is 3.043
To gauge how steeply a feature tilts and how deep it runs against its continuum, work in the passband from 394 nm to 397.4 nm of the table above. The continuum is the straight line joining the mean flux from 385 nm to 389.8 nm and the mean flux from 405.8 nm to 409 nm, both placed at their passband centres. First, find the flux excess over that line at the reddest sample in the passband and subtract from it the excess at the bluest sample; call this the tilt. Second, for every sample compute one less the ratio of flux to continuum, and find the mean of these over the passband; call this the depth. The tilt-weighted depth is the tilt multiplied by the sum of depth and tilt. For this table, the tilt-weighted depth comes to 0.024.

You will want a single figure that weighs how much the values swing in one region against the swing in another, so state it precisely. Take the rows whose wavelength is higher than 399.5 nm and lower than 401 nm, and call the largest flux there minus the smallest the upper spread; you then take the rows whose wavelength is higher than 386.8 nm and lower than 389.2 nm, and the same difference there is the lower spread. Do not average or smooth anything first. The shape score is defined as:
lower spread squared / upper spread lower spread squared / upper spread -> 0.53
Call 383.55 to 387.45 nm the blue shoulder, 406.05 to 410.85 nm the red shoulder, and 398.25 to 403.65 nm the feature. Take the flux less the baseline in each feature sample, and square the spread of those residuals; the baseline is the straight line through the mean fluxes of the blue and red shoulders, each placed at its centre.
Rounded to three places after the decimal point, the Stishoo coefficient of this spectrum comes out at 0.007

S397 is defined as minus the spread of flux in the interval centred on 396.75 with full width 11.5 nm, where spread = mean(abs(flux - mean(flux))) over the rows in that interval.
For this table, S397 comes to -0.18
